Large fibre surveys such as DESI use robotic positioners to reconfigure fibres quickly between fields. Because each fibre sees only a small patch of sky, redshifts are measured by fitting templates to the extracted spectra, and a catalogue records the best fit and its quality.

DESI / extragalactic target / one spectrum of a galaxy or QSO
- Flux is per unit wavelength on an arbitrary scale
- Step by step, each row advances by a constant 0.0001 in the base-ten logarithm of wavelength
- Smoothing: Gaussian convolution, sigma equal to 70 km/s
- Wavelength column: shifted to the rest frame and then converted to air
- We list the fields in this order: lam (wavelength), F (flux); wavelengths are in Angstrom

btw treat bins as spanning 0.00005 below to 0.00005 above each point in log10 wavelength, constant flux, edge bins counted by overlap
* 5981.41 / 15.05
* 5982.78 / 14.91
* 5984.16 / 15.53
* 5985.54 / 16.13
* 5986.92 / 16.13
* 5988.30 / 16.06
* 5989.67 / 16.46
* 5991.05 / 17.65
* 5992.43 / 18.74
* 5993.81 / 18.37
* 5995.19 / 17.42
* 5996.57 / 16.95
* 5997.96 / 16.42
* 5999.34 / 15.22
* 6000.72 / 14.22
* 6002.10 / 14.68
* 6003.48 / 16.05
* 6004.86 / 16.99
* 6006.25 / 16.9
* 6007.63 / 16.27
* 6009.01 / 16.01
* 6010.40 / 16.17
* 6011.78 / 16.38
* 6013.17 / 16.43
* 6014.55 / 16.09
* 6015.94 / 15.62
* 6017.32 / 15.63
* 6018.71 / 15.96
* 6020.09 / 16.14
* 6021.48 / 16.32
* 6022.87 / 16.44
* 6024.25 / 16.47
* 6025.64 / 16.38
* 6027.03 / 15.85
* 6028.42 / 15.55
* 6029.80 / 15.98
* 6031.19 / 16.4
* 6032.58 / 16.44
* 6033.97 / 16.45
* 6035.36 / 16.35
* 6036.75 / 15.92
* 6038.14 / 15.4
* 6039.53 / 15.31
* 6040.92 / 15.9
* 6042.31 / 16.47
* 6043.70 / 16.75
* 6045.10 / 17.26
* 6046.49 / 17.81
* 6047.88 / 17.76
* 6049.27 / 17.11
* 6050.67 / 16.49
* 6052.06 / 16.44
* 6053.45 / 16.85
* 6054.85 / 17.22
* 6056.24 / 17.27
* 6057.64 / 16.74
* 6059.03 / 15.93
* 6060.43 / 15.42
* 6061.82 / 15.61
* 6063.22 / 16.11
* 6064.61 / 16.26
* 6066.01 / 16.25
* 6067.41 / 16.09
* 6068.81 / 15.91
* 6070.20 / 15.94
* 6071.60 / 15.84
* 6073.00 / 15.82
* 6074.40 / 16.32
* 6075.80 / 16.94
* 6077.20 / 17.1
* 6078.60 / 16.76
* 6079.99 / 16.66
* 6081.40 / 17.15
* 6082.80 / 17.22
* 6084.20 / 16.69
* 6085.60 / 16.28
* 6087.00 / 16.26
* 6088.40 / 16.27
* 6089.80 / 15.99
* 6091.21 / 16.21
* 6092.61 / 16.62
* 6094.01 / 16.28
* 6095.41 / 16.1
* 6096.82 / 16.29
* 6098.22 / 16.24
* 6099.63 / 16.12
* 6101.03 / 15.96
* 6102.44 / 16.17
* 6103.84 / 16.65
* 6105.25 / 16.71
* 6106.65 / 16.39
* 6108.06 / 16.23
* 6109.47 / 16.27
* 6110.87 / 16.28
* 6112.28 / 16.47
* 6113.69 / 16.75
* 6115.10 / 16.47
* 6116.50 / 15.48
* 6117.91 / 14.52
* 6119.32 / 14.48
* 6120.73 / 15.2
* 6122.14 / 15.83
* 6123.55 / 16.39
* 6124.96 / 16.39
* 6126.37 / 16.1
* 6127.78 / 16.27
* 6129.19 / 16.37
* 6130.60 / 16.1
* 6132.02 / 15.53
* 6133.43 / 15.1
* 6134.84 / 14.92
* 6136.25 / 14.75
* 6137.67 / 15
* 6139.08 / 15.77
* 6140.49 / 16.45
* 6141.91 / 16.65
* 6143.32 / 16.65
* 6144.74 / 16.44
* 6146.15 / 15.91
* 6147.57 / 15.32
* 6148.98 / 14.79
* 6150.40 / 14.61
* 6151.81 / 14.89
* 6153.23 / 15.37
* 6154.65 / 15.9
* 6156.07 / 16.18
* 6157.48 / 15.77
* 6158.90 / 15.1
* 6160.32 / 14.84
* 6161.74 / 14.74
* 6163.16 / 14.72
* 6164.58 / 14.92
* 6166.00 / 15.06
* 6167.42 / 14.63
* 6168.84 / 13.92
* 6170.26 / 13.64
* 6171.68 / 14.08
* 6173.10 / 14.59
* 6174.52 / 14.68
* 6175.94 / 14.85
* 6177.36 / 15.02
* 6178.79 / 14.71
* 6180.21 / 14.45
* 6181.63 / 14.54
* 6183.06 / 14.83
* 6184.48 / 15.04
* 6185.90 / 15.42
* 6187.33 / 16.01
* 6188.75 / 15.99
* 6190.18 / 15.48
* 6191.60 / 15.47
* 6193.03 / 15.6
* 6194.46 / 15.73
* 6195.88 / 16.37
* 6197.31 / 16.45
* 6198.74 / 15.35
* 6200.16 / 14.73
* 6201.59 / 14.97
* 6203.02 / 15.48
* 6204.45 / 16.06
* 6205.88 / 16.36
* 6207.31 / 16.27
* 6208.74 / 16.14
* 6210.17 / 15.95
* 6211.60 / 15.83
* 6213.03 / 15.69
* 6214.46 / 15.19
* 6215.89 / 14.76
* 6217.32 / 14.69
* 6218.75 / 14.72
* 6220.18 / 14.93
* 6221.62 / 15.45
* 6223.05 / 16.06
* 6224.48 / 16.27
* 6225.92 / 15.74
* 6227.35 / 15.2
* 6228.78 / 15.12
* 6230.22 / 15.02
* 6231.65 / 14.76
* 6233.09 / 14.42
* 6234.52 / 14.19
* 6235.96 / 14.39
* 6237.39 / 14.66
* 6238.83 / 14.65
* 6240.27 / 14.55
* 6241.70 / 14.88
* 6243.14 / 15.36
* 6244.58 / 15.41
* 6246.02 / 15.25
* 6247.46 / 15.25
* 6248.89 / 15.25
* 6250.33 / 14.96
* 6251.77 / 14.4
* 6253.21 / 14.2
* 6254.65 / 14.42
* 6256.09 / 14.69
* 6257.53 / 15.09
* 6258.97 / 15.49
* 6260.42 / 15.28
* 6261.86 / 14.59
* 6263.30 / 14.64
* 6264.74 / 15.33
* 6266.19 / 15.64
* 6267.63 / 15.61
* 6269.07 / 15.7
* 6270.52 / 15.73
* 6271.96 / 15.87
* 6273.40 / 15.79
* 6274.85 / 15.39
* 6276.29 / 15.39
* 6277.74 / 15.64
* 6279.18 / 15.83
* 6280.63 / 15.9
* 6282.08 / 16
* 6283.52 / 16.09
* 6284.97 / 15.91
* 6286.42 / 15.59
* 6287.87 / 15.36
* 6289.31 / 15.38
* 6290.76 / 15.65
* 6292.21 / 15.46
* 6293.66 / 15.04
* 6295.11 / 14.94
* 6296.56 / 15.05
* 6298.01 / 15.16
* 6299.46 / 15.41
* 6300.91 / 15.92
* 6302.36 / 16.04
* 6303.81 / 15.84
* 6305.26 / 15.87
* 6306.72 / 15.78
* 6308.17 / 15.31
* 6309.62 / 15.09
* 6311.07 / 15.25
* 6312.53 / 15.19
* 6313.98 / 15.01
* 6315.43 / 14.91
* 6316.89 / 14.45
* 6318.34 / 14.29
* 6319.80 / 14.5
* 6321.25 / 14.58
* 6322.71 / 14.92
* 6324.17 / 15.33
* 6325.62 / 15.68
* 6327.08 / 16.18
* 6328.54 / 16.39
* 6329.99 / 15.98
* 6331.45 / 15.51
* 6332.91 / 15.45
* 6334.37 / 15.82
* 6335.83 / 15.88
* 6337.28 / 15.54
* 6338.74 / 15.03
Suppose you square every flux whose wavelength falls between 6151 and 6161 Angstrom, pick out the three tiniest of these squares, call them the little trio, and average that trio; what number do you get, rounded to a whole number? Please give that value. 223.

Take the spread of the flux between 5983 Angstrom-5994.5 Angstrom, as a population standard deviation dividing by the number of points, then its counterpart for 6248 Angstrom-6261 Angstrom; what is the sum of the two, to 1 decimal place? 1.6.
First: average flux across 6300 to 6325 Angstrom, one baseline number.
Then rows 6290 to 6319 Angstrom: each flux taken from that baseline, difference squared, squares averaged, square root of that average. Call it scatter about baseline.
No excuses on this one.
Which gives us 0.47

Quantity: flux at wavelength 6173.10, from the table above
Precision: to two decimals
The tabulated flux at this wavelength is 14.59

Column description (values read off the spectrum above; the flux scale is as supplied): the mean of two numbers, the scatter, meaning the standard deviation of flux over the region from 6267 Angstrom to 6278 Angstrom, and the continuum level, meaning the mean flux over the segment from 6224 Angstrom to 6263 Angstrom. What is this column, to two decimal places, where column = 7.55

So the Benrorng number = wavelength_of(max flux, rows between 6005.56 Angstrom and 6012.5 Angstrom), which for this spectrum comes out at 6006.25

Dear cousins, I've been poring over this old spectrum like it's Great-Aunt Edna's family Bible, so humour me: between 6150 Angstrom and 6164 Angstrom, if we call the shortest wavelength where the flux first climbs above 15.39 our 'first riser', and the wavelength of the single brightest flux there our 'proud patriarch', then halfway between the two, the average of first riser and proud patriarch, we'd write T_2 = 6155.4 Angstrom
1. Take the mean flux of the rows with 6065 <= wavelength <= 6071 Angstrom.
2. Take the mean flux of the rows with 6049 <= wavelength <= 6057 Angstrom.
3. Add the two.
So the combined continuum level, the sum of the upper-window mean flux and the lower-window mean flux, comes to 32.9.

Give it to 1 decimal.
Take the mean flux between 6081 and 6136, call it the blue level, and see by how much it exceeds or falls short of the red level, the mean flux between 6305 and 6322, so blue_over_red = 1.1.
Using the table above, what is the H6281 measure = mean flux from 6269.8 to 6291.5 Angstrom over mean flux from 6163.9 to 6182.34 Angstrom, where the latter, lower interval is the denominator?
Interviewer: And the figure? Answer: 1.08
